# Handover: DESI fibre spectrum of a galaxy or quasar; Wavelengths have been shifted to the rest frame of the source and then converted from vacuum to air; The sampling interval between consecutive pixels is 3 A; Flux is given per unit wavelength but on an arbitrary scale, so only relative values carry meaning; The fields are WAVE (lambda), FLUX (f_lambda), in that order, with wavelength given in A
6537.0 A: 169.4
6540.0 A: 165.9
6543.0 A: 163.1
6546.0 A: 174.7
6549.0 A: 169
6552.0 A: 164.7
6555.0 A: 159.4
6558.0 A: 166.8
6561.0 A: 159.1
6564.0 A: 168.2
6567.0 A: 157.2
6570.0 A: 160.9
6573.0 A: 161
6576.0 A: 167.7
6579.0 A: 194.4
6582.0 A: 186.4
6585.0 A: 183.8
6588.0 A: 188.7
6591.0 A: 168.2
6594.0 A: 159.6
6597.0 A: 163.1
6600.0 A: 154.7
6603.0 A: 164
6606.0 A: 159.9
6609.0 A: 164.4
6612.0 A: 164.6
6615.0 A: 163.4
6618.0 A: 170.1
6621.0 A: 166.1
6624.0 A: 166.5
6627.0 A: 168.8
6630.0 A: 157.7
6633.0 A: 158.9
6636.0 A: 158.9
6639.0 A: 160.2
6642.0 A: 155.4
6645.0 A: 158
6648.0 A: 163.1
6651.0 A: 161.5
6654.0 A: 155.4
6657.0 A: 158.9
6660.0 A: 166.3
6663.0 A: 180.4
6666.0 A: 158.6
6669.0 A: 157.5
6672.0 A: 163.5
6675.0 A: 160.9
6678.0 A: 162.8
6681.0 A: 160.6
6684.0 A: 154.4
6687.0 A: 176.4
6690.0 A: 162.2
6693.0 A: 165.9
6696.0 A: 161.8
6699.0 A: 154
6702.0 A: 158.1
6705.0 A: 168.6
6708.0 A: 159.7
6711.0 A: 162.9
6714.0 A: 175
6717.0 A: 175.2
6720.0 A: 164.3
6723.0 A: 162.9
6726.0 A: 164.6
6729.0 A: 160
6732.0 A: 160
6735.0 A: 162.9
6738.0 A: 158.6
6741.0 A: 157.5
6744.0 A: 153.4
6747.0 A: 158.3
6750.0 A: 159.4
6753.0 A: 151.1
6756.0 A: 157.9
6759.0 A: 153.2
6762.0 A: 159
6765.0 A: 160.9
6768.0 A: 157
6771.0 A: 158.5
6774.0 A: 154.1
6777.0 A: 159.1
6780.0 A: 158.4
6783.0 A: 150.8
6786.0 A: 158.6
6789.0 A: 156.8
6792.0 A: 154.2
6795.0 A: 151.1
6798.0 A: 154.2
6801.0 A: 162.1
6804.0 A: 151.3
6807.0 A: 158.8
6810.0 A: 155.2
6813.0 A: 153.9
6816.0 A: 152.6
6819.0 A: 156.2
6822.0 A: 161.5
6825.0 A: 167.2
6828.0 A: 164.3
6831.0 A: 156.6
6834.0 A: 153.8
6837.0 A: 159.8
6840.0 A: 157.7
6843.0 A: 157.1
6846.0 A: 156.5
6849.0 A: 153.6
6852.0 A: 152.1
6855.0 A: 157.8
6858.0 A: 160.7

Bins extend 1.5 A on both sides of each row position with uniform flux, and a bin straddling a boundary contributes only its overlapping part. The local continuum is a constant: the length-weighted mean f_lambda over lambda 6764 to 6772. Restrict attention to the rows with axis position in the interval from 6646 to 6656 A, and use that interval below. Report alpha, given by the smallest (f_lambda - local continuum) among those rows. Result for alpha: -3.3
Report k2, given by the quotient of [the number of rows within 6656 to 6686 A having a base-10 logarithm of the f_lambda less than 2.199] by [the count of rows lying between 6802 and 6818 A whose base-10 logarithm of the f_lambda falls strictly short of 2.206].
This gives 0.40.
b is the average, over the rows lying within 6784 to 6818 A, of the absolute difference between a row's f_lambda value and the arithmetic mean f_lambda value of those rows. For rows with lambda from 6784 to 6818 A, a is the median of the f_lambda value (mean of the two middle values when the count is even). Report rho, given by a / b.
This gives 57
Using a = 154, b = 2.7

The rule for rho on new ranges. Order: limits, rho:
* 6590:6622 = 54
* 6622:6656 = 48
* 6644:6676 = 36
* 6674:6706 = 37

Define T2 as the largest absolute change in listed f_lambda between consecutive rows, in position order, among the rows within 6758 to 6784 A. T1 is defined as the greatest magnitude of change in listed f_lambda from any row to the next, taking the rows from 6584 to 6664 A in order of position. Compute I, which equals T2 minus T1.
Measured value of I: -12.9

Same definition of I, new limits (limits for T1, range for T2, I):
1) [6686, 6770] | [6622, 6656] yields -3.1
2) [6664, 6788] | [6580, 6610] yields -1.5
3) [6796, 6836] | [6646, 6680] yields 11.0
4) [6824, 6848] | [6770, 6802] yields 0.2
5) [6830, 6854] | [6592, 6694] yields 16.0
